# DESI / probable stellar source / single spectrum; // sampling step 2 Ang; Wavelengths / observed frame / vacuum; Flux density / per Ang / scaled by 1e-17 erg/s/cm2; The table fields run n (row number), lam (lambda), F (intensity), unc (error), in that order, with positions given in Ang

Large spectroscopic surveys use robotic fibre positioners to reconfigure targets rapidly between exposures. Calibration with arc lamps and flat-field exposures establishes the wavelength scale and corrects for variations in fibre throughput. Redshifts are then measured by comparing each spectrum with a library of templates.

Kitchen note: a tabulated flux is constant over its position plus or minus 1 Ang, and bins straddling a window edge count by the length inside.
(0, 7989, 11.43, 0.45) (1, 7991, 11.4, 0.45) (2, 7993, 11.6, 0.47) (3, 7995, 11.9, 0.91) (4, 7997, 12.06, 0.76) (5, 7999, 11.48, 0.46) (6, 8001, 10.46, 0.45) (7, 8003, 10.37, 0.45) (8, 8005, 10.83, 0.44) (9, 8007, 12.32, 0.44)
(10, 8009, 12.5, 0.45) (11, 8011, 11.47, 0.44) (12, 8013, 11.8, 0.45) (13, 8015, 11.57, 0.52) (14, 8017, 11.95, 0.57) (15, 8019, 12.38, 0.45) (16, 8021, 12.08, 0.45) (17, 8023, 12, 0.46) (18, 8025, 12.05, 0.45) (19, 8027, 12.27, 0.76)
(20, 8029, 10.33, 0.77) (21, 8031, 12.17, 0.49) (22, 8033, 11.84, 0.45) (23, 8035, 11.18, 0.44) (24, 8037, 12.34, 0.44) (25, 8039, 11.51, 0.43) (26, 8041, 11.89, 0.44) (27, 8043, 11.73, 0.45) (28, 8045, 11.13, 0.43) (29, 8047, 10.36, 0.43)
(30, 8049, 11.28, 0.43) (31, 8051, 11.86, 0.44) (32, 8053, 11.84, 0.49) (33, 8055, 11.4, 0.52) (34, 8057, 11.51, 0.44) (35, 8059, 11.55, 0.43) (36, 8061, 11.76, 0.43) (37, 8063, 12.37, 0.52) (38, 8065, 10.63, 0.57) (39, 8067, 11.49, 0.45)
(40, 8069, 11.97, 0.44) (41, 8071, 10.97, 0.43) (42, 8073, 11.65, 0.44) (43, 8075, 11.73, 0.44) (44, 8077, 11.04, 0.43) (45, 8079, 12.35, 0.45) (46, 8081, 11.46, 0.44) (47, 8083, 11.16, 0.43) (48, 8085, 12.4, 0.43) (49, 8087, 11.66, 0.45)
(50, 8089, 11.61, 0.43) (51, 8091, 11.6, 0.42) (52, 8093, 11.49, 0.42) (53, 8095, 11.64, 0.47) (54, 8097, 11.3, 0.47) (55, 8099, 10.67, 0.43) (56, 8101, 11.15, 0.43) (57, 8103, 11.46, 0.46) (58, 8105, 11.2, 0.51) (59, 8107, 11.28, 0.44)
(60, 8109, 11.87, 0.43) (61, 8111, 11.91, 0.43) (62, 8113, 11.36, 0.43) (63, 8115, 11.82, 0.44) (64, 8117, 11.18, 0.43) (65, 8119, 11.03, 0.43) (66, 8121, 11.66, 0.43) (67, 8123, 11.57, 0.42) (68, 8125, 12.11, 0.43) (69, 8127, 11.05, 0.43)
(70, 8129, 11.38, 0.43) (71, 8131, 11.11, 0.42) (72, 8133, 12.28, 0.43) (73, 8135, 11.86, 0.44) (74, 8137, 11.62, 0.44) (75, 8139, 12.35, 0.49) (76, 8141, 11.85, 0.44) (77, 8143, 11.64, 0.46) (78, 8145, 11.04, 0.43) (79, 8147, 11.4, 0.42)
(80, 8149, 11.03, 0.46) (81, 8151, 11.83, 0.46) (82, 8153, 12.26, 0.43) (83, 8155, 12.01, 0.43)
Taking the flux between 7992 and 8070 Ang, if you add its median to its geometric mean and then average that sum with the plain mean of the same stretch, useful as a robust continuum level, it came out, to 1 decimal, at 17.5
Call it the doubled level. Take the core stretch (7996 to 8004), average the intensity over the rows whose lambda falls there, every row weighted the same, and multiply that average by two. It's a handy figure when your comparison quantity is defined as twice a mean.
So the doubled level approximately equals 22.2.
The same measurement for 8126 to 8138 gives 23.1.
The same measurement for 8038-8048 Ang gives 22.6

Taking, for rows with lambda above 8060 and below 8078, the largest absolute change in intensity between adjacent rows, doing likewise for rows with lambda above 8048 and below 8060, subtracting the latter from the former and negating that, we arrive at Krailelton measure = -1.2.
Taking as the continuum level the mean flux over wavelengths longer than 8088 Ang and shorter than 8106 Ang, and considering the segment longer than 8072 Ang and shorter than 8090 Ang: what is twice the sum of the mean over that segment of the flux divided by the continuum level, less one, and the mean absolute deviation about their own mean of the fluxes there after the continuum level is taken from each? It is 0.71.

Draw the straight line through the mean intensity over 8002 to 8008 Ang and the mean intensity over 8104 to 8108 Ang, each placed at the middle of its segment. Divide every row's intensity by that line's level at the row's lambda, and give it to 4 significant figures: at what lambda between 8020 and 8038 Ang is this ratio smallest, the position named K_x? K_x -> 8029 Ang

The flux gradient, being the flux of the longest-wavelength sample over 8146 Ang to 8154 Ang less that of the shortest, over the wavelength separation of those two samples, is 0.14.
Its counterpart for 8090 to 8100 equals -0.12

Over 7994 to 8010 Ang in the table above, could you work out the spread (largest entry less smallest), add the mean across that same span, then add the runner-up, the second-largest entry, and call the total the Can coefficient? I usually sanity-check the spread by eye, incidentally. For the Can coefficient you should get 25.9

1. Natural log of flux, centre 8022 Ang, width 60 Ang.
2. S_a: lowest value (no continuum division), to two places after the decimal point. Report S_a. 2.34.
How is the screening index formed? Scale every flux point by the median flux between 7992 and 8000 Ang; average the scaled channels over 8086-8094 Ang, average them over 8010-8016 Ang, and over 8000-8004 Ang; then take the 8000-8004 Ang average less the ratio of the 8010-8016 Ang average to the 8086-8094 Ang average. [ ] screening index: -0.116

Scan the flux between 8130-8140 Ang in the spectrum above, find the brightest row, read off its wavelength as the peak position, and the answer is 8139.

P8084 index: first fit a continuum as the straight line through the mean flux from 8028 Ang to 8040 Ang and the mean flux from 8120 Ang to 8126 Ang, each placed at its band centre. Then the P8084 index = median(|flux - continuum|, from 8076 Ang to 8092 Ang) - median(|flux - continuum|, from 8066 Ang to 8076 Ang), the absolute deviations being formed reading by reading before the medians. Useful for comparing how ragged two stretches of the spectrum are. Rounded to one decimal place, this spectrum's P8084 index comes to 0.2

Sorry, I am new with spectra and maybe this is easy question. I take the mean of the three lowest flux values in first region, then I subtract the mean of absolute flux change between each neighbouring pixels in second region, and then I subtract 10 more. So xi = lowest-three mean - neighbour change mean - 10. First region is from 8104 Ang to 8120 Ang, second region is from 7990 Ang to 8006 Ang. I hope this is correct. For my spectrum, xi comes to 0.74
